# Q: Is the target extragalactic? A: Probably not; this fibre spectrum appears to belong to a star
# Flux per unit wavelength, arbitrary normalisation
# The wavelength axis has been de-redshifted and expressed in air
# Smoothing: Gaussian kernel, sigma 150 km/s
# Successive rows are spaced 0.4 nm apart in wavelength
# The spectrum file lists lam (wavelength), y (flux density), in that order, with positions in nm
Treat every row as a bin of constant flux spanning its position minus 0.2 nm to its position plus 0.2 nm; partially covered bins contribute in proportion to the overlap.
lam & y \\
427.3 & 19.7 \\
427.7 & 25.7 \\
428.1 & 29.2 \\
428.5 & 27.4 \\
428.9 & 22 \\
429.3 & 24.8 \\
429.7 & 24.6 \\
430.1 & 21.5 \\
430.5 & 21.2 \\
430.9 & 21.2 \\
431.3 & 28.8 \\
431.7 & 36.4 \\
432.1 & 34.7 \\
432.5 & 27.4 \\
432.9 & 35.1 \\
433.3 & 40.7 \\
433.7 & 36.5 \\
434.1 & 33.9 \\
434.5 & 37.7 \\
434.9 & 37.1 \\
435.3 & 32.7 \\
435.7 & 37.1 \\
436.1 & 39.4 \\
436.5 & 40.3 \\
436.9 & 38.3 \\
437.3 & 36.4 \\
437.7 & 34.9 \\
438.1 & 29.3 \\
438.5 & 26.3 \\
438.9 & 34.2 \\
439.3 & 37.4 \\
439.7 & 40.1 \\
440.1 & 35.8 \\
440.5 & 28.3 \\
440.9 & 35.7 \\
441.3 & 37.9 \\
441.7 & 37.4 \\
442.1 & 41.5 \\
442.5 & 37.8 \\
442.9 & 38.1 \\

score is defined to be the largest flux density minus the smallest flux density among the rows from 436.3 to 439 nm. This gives 14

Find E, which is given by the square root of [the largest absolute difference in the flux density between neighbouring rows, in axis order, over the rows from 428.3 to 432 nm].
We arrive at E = 2.76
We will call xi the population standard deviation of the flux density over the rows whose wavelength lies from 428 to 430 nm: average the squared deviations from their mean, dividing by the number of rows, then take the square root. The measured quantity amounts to 2.5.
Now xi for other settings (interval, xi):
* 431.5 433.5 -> 4.3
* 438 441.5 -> 4.5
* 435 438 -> 2.4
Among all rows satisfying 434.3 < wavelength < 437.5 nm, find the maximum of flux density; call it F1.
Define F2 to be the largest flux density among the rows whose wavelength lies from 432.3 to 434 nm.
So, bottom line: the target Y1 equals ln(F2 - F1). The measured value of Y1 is -0.9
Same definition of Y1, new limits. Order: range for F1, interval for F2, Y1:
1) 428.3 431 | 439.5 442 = 2.5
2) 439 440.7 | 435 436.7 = -1.6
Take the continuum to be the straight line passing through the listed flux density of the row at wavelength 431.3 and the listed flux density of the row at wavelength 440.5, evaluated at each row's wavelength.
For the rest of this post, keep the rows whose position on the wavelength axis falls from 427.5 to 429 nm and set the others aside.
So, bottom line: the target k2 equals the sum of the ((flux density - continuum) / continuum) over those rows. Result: -0.40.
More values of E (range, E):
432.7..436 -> 2.37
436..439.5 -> 2.81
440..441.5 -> 2.74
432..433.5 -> 2.77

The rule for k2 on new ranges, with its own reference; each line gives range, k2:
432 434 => 1.07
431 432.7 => 0.43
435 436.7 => 1.24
